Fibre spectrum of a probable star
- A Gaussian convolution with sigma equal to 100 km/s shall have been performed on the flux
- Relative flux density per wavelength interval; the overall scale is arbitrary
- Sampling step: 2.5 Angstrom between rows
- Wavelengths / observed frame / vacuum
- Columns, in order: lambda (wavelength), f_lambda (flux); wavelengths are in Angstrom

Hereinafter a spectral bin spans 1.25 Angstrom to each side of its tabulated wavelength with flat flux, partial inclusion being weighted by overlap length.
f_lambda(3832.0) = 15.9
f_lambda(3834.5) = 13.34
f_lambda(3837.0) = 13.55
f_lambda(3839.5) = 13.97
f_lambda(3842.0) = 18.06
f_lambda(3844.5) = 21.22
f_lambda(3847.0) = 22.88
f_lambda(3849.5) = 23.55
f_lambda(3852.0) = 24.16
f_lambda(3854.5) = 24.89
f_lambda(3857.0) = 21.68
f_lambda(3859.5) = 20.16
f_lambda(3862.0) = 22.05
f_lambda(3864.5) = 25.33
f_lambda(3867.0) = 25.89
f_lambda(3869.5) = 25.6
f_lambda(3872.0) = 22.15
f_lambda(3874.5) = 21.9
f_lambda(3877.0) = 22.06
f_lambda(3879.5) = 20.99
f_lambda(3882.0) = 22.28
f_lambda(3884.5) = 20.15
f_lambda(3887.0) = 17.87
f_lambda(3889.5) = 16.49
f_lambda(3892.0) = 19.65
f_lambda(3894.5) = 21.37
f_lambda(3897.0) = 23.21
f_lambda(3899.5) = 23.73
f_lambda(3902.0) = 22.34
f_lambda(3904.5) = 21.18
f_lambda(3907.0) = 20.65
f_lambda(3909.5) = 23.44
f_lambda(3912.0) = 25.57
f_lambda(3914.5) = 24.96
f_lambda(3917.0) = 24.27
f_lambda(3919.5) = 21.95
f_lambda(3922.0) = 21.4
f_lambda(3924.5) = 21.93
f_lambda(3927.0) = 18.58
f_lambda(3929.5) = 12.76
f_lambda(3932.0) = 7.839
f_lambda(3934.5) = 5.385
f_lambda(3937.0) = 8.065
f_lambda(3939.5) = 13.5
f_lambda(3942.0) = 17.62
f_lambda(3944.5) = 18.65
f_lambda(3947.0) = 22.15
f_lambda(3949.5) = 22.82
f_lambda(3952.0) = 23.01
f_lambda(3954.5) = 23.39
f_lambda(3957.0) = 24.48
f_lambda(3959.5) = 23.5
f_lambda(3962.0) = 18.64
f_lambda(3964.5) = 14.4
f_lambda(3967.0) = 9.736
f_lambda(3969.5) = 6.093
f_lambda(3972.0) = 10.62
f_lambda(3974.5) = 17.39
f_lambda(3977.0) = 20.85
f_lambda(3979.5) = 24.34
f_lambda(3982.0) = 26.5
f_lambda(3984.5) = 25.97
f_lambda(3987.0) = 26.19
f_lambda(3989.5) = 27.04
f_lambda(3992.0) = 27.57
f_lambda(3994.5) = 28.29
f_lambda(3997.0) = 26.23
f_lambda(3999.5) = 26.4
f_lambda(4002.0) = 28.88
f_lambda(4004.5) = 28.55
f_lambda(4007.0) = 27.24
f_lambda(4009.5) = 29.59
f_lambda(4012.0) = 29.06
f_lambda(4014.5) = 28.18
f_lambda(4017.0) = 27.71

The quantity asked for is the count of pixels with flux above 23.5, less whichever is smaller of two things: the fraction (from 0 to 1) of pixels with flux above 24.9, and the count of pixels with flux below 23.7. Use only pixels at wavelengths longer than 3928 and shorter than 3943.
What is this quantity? 0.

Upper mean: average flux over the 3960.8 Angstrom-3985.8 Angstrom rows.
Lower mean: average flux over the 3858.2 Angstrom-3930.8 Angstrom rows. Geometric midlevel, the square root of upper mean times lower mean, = 19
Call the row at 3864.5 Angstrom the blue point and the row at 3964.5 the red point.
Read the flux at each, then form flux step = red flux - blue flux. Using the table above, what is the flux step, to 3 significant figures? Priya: -10.9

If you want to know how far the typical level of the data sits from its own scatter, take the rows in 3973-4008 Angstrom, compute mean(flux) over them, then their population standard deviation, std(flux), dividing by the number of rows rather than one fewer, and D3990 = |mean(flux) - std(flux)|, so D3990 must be 23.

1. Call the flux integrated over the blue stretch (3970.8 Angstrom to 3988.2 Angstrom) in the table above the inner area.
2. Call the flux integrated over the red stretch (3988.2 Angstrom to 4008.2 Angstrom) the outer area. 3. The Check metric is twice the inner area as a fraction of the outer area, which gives 1.4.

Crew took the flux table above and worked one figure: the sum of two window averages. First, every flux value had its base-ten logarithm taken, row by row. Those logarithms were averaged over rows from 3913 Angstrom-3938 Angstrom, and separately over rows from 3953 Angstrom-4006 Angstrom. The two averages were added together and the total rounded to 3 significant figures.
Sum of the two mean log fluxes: 2.49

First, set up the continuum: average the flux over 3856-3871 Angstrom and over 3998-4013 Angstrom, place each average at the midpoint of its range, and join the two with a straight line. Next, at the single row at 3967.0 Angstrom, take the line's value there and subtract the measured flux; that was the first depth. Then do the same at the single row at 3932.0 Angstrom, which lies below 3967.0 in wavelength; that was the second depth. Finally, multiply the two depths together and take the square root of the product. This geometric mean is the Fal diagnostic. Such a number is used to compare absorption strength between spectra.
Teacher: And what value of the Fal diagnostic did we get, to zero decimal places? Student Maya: 18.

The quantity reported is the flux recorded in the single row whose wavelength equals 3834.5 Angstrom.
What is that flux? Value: 13.34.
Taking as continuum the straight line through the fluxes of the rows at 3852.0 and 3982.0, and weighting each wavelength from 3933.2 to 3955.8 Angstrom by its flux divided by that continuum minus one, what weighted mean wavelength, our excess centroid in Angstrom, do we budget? 3940.1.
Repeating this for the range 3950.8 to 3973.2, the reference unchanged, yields 3966.4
